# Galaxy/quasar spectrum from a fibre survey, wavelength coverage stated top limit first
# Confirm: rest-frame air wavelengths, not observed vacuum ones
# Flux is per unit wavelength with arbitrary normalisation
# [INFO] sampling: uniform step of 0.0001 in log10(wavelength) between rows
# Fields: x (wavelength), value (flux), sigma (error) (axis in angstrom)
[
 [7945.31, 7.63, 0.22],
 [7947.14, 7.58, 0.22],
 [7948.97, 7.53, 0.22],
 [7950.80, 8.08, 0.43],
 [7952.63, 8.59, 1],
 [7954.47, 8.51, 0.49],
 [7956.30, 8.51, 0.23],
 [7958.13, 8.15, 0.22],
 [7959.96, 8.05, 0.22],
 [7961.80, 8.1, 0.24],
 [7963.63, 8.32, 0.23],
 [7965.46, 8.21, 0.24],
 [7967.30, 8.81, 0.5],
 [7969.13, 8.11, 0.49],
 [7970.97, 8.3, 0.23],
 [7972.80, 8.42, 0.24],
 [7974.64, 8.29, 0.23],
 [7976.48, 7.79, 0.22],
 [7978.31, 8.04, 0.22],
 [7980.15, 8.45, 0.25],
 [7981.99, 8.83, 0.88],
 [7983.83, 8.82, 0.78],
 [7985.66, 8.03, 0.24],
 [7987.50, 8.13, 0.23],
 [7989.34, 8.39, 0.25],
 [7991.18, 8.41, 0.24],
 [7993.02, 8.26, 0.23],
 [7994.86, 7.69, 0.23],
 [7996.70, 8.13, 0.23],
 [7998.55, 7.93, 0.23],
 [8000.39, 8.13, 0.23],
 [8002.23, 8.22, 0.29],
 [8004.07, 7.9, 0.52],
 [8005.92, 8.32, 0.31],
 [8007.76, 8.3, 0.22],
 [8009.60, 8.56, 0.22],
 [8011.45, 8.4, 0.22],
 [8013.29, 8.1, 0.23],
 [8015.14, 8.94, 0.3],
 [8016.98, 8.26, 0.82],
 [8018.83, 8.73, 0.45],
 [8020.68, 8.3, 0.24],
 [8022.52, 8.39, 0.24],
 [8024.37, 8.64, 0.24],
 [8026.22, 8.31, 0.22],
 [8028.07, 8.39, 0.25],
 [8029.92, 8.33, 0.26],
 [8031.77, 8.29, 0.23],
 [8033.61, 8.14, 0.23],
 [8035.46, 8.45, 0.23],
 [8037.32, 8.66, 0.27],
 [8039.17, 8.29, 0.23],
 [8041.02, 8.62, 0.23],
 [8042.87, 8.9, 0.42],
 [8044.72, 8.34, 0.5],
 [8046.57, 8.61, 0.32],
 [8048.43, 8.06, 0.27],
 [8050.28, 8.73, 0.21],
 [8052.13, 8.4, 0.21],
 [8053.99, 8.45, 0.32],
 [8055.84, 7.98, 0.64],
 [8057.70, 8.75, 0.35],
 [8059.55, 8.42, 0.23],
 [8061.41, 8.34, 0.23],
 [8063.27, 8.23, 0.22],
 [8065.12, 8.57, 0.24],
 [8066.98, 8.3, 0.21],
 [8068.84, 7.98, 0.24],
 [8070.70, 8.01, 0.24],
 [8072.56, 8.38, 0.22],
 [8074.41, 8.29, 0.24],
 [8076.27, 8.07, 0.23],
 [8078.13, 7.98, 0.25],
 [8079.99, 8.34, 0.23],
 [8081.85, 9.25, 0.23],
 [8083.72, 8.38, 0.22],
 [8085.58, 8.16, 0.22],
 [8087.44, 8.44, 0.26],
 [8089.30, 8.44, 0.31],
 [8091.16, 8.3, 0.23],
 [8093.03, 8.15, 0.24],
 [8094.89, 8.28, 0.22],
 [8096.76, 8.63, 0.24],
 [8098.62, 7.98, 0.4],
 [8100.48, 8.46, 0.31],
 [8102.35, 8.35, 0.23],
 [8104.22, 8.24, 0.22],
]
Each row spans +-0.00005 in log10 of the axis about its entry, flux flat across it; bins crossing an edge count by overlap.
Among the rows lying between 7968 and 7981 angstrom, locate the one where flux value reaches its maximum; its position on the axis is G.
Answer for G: 7980.15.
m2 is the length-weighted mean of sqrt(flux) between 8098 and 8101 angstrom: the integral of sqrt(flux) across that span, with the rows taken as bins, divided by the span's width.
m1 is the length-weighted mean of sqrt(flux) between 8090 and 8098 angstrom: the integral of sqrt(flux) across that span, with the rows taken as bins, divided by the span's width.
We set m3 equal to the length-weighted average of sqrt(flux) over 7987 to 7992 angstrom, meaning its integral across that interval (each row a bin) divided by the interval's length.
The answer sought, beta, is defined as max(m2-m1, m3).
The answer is 2.88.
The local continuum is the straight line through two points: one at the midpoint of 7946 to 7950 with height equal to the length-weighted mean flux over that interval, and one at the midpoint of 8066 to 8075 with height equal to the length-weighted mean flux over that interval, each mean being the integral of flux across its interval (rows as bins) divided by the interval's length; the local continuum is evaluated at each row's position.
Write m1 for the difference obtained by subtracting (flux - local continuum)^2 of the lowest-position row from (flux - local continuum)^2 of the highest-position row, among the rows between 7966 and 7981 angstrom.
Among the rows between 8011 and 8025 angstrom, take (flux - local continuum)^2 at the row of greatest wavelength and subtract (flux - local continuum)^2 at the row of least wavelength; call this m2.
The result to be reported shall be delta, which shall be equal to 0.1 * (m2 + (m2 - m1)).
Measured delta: 0.12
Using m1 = -0.8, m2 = 0.2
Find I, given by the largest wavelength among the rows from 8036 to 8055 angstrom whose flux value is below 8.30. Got 8048.43 angstrom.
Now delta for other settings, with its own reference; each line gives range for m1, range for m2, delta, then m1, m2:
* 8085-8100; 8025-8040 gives -0.02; 0.1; -0.1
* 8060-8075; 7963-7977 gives -0.08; 0.0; -0.4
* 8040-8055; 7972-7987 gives -0.07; -0.2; -0.4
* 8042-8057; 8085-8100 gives 0.09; -0.7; 0.1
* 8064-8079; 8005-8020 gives 0.10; -0.1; 0.4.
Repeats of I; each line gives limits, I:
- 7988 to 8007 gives 8004.07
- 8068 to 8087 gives 8085.58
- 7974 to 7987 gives 7985.66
